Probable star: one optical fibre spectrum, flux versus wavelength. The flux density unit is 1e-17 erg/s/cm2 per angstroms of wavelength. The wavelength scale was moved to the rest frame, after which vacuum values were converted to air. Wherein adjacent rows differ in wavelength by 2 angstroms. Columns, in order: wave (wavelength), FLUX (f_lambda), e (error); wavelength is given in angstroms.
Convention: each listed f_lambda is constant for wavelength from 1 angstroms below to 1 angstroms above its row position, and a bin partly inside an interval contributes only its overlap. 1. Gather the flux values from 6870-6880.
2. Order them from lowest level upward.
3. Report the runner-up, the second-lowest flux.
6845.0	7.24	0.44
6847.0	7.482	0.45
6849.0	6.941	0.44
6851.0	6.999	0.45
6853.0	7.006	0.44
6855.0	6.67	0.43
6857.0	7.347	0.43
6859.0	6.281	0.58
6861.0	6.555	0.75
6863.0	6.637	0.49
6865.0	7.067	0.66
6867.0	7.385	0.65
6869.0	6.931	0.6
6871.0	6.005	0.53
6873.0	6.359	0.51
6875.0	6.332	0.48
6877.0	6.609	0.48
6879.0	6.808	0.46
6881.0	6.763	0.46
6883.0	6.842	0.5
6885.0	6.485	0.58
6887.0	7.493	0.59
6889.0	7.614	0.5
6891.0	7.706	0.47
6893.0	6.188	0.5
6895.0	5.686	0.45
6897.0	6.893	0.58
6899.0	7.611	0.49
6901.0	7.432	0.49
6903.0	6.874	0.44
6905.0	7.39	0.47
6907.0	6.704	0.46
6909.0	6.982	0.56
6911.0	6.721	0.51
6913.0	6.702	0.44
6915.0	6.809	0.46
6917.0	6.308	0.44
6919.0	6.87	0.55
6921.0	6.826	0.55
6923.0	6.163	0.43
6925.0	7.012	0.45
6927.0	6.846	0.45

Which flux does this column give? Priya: 6.332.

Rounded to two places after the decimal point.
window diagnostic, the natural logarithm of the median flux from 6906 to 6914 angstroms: 1.90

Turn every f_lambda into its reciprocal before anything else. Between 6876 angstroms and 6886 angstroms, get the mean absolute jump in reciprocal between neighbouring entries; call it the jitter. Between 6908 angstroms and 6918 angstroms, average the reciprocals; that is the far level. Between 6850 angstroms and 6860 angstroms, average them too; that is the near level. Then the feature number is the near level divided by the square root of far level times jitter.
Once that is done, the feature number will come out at 6.1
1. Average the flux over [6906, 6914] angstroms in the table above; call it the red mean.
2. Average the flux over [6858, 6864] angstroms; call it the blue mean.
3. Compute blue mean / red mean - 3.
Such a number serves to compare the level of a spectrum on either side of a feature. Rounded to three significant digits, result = -2.04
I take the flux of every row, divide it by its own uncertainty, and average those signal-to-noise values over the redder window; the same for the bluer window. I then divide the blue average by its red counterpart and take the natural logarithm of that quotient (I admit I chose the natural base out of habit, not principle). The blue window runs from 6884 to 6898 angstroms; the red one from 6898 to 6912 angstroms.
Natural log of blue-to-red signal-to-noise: -0.10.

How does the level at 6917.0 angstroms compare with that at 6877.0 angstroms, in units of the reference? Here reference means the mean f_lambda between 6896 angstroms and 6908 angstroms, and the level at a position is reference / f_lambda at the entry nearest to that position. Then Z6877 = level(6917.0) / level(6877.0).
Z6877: 1.05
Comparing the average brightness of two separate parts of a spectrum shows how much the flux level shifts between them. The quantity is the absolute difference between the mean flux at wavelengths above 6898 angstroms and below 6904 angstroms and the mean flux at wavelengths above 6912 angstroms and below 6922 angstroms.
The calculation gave 0.60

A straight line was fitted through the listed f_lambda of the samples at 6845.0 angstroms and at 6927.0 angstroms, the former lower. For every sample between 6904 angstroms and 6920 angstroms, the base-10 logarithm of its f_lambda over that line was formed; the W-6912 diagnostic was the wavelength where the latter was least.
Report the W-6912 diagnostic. 6917.0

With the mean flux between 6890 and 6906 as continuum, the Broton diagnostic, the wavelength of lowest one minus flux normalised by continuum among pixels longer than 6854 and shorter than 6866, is 6857.0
